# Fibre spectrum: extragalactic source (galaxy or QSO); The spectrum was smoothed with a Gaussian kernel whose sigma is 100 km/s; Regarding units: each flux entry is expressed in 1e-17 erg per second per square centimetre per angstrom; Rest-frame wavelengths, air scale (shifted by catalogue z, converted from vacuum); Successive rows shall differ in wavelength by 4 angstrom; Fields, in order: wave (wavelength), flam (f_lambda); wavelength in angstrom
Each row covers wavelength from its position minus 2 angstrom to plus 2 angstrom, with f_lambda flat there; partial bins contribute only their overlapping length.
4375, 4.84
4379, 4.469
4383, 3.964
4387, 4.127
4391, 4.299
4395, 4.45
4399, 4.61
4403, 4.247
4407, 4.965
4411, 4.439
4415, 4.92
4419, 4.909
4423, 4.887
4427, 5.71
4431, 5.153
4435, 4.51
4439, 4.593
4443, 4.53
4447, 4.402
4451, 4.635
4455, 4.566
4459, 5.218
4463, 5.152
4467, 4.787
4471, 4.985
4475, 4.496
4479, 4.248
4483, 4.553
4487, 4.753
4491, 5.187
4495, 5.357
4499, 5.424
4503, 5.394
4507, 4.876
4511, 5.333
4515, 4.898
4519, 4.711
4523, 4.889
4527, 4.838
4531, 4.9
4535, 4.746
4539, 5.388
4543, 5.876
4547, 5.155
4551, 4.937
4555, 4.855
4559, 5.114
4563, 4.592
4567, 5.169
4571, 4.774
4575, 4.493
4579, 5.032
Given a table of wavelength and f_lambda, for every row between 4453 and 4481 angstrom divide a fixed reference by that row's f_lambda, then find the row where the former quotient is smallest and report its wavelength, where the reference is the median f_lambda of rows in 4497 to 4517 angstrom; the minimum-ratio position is 4459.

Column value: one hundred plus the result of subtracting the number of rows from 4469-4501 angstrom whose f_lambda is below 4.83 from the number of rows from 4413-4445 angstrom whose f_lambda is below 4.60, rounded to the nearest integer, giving 99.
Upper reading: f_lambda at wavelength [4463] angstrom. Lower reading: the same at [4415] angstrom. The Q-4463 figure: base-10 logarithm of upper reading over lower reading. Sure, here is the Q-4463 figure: 0.02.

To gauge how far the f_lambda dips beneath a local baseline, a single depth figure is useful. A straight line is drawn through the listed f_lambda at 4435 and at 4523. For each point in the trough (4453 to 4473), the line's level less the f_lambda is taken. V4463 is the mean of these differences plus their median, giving -0.63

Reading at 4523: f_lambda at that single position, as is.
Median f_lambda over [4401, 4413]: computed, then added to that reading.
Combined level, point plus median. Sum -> 9.3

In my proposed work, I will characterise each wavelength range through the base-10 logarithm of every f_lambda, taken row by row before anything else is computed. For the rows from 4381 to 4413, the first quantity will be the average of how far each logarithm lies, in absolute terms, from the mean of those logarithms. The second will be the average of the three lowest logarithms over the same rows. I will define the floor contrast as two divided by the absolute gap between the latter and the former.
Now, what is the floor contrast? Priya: 3.38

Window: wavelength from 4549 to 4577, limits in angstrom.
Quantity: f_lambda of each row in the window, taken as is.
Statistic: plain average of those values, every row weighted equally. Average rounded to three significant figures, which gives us 4.85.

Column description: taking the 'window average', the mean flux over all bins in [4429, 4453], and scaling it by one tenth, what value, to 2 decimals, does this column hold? 0.46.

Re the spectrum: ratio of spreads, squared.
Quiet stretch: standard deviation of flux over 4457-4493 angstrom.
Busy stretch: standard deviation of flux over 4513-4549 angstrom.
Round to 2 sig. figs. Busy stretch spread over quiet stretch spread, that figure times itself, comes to 1.2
